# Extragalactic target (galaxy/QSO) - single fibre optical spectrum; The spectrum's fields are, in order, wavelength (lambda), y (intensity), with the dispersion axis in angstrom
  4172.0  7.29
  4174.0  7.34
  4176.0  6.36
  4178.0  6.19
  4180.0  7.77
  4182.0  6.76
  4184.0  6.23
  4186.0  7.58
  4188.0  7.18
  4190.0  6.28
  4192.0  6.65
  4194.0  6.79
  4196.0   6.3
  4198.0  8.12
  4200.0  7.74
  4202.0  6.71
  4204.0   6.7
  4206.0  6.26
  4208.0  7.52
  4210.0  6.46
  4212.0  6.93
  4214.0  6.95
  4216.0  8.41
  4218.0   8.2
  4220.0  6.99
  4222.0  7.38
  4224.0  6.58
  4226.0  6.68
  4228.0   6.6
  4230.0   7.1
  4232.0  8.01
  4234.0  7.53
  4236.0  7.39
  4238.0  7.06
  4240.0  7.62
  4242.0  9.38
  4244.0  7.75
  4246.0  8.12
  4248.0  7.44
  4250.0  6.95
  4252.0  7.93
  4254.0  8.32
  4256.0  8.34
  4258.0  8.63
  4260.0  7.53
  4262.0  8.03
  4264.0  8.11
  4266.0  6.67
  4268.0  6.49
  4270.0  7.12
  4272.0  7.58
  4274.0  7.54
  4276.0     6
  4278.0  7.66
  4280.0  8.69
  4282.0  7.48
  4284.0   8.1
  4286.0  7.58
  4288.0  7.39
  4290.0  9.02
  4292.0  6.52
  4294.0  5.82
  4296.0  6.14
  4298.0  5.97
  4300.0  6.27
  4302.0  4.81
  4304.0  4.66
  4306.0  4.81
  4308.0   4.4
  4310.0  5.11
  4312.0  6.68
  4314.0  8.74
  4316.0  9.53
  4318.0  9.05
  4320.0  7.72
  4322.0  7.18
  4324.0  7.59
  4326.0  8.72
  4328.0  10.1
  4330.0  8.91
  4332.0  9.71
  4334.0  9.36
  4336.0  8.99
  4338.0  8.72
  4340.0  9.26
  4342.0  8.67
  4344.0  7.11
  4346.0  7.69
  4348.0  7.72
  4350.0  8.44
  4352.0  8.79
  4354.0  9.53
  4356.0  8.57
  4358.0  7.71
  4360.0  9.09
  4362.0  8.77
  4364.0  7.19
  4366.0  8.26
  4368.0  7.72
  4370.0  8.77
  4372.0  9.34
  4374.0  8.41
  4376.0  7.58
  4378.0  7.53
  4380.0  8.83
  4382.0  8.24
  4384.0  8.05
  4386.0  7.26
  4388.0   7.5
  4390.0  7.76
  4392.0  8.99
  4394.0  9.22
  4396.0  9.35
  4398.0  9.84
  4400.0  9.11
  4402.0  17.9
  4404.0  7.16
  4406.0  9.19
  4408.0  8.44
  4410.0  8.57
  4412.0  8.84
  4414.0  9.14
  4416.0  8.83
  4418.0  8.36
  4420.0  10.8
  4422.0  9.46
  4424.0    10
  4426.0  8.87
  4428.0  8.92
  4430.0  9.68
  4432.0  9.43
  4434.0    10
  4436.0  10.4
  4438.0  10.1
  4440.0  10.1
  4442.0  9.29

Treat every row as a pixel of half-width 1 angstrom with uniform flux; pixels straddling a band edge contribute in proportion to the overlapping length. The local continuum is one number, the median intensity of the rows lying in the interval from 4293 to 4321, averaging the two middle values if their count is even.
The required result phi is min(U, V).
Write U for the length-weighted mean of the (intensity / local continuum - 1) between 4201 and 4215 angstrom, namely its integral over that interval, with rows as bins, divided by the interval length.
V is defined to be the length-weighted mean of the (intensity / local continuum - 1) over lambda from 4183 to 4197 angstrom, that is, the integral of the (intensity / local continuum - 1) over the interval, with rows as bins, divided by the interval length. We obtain 0.109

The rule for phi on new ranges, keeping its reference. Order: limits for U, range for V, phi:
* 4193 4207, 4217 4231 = 0.147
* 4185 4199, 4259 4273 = 0.154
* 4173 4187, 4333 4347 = 0.138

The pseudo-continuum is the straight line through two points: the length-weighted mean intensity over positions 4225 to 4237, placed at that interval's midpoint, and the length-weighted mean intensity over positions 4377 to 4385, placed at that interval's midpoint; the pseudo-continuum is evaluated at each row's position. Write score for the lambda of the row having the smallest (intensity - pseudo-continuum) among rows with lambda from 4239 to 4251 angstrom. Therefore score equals 4250.0 angstrom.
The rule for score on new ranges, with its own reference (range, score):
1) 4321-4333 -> 4322.0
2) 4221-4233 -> 4228.0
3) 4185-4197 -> 4196.0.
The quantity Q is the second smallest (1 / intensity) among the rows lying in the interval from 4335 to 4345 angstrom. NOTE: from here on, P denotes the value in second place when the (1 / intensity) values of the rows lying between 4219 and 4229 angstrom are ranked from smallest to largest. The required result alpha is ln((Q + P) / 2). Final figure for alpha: -2.062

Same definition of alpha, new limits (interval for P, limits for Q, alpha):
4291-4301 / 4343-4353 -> -1.973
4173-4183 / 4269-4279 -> -2.009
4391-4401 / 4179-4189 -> -2.125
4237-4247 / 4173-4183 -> -2.043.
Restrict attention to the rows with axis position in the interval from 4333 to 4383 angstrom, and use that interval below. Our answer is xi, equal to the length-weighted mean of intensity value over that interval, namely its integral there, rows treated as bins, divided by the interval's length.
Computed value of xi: 8.4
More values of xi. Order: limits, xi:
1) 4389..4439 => 9.5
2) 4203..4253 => 7.4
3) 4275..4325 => 6.9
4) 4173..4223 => 7.0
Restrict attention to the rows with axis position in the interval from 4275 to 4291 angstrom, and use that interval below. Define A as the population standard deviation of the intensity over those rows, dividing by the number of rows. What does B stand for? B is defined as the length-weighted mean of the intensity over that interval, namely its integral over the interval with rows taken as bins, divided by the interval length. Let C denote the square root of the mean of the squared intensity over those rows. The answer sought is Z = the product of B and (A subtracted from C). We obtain 54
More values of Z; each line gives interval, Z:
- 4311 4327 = 59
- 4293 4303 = 31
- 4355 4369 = 62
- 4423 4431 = 83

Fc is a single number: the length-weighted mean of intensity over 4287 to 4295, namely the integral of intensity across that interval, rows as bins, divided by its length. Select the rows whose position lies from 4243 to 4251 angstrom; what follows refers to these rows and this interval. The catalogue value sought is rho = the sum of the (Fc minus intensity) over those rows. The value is -2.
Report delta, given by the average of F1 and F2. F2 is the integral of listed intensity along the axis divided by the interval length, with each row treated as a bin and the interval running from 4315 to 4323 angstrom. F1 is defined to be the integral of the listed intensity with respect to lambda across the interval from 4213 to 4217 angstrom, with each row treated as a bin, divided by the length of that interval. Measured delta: 8.0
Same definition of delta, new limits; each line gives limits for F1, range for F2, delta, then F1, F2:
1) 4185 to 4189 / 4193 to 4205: 7.2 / 7.4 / 7.1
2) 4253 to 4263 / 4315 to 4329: 8.4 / 8.2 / 8.6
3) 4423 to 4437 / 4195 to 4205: 8.4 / 9.6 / 7.1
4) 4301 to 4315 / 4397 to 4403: 8.9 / 5.6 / 12.3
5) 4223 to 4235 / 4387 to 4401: 8.0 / 7.1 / 8.8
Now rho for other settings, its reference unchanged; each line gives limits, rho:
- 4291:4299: 4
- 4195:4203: 0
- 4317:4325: -3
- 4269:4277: 1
